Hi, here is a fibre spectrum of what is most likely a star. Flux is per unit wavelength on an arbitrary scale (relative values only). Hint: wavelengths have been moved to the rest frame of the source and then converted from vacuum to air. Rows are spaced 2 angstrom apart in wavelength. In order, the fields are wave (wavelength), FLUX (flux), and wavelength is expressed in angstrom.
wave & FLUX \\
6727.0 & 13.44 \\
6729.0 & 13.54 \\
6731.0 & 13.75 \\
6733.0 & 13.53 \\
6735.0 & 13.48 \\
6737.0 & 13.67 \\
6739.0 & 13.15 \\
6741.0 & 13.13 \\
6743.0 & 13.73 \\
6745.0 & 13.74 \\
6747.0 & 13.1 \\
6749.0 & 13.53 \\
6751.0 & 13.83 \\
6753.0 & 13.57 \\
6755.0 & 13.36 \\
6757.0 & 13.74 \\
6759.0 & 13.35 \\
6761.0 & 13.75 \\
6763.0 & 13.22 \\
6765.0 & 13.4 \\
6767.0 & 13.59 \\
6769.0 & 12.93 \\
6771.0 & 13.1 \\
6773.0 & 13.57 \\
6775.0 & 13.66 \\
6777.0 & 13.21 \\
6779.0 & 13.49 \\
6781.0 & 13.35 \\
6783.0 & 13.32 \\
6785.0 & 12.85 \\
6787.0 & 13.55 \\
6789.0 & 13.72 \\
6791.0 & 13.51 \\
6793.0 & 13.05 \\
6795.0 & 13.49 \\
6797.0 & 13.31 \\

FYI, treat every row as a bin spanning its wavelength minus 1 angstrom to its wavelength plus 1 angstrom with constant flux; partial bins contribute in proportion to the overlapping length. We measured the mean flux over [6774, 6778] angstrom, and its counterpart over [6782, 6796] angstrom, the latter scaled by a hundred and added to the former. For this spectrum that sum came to 1349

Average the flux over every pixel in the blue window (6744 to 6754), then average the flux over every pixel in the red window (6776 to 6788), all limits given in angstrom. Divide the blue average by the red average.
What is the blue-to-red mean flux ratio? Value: 1.02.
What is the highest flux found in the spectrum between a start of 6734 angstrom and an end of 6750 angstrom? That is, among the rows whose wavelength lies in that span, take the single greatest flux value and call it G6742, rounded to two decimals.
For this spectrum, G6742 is 13.74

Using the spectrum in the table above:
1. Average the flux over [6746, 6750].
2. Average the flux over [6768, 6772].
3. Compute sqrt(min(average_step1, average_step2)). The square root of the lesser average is 3.61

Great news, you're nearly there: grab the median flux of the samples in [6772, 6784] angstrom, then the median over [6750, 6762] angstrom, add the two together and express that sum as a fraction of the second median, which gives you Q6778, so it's 1.98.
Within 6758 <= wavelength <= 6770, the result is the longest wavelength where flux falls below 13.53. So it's 6769.0 angstrom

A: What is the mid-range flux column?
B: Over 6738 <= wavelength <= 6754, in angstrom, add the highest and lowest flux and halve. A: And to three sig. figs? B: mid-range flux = 13.5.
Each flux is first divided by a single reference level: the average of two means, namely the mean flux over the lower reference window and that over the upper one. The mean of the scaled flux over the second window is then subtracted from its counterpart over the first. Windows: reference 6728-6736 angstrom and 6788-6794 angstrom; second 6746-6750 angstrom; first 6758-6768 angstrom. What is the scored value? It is 0.011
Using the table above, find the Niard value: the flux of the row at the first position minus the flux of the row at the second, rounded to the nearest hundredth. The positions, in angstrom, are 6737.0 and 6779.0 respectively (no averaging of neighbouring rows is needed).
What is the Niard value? 0.18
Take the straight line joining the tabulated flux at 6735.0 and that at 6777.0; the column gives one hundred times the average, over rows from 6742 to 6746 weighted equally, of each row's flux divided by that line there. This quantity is 102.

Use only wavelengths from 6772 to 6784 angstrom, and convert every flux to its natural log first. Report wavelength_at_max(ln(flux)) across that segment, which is 6775.0 angstrom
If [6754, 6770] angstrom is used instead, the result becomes 6761.0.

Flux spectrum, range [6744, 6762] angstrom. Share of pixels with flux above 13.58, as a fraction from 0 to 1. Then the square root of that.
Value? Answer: 0.67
